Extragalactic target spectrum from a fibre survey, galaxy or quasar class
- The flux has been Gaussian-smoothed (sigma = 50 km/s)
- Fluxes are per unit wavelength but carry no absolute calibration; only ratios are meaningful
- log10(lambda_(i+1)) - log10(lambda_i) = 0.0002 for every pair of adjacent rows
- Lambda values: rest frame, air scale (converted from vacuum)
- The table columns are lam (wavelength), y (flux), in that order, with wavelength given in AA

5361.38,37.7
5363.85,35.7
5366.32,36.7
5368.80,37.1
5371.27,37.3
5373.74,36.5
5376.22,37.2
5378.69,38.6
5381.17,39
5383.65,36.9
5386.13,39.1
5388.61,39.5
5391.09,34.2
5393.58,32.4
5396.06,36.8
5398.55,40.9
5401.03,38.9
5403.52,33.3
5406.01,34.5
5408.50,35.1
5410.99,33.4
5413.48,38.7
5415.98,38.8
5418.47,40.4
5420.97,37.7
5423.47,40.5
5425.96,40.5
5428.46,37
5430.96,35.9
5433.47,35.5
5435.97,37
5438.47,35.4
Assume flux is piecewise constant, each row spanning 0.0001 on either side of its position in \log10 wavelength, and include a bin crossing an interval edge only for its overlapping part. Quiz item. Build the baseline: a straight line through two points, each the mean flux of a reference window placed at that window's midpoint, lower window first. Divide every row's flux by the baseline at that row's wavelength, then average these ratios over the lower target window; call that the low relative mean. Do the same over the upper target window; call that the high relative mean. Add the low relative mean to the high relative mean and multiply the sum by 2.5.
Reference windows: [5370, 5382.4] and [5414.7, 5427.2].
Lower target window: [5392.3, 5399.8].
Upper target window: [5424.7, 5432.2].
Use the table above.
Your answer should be 4.75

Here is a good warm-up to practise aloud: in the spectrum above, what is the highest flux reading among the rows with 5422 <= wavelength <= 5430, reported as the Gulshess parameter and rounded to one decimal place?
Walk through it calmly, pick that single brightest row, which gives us 40.5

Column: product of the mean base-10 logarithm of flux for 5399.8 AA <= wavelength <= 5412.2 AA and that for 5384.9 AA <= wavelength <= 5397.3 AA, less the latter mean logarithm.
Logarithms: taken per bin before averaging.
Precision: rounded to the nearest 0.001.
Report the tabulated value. 0.848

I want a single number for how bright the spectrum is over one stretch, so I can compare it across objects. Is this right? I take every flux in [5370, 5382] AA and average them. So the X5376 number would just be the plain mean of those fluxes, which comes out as 37.7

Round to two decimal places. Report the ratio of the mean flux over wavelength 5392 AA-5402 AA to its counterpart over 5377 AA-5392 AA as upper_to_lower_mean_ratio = 0.98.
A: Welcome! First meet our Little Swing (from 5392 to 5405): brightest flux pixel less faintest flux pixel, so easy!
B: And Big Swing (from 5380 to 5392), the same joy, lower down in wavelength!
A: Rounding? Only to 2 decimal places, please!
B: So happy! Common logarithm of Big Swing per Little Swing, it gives -0.21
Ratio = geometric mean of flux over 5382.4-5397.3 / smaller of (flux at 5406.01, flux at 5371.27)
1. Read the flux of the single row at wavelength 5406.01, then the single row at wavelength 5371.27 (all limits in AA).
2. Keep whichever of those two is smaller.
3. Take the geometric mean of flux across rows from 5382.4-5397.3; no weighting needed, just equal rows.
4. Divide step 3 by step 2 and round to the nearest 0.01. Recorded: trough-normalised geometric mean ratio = 1.05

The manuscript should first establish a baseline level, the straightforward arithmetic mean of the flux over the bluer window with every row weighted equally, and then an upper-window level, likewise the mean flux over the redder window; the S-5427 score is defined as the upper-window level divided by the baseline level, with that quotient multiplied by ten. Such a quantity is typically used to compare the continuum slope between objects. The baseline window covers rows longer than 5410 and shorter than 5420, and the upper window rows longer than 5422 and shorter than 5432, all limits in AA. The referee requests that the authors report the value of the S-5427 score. 10.2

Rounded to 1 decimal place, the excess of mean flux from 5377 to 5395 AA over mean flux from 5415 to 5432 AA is -1.6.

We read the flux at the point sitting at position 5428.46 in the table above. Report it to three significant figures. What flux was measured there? 37.0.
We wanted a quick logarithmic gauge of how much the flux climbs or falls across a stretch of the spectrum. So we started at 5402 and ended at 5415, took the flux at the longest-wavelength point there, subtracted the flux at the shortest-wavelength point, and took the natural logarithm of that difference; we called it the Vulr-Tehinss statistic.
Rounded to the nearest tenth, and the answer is 1.7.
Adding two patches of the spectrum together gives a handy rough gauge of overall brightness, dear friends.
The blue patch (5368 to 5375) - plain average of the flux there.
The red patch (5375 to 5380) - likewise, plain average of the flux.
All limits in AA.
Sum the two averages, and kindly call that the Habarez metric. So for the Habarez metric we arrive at 74.9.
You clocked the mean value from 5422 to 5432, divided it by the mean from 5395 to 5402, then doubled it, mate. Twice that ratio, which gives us 1.98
